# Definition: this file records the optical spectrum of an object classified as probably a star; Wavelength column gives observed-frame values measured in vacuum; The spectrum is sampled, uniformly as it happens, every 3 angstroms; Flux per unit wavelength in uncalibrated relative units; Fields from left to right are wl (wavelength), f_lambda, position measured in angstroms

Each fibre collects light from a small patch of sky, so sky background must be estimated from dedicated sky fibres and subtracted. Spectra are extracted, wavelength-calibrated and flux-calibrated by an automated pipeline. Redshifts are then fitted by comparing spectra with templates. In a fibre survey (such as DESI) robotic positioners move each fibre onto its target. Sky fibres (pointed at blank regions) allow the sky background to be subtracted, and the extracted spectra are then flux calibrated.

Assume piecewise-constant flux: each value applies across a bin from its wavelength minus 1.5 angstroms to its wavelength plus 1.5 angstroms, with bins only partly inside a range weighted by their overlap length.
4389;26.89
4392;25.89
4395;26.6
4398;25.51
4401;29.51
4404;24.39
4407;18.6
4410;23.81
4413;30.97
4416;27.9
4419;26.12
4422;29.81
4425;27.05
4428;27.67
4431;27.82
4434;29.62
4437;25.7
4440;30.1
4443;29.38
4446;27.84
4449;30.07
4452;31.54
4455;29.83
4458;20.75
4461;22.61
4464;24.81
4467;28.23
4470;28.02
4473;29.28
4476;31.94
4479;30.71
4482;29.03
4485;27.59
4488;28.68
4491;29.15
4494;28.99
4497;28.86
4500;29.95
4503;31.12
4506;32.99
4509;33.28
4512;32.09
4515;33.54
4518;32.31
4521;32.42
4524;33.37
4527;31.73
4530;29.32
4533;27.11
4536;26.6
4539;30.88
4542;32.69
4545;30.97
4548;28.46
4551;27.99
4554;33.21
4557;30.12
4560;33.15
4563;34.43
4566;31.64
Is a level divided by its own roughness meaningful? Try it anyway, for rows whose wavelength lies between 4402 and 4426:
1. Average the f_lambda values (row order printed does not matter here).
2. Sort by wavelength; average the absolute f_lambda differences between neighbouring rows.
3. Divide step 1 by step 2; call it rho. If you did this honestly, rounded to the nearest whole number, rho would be 6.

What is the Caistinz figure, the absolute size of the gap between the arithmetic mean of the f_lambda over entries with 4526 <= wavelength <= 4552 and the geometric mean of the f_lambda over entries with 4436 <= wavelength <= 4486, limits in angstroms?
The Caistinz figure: 1.6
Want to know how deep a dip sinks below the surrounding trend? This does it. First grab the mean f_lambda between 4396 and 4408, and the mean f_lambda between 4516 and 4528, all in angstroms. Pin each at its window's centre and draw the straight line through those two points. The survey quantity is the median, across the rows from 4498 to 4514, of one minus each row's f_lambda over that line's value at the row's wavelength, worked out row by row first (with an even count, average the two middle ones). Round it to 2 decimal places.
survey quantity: -0.01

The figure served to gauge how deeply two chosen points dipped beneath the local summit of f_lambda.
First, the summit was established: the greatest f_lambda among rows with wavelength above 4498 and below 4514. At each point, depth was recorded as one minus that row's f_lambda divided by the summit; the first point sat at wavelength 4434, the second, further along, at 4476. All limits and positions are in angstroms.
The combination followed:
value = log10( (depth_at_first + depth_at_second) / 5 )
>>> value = -1.52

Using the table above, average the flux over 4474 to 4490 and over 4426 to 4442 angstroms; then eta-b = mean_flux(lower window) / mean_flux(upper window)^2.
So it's 0.032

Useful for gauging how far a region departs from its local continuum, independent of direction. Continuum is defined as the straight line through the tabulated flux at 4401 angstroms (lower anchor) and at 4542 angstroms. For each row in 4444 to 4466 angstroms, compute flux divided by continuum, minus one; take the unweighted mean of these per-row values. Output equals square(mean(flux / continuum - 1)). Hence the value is 0.016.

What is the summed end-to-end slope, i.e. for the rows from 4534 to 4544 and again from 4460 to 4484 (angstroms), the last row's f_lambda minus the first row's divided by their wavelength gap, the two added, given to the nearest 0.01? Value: 1.32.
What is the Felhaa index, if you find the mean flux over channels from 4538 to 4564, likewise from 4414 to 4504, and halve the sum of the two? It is 29.8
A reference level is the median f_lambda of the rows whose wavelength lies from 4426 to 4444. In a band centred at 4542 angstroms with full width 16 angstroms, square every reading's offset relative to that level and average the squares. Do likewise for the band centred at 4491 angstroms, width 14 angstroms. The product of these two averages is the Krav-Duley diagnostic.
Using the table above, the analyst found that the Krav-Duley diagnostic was 2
